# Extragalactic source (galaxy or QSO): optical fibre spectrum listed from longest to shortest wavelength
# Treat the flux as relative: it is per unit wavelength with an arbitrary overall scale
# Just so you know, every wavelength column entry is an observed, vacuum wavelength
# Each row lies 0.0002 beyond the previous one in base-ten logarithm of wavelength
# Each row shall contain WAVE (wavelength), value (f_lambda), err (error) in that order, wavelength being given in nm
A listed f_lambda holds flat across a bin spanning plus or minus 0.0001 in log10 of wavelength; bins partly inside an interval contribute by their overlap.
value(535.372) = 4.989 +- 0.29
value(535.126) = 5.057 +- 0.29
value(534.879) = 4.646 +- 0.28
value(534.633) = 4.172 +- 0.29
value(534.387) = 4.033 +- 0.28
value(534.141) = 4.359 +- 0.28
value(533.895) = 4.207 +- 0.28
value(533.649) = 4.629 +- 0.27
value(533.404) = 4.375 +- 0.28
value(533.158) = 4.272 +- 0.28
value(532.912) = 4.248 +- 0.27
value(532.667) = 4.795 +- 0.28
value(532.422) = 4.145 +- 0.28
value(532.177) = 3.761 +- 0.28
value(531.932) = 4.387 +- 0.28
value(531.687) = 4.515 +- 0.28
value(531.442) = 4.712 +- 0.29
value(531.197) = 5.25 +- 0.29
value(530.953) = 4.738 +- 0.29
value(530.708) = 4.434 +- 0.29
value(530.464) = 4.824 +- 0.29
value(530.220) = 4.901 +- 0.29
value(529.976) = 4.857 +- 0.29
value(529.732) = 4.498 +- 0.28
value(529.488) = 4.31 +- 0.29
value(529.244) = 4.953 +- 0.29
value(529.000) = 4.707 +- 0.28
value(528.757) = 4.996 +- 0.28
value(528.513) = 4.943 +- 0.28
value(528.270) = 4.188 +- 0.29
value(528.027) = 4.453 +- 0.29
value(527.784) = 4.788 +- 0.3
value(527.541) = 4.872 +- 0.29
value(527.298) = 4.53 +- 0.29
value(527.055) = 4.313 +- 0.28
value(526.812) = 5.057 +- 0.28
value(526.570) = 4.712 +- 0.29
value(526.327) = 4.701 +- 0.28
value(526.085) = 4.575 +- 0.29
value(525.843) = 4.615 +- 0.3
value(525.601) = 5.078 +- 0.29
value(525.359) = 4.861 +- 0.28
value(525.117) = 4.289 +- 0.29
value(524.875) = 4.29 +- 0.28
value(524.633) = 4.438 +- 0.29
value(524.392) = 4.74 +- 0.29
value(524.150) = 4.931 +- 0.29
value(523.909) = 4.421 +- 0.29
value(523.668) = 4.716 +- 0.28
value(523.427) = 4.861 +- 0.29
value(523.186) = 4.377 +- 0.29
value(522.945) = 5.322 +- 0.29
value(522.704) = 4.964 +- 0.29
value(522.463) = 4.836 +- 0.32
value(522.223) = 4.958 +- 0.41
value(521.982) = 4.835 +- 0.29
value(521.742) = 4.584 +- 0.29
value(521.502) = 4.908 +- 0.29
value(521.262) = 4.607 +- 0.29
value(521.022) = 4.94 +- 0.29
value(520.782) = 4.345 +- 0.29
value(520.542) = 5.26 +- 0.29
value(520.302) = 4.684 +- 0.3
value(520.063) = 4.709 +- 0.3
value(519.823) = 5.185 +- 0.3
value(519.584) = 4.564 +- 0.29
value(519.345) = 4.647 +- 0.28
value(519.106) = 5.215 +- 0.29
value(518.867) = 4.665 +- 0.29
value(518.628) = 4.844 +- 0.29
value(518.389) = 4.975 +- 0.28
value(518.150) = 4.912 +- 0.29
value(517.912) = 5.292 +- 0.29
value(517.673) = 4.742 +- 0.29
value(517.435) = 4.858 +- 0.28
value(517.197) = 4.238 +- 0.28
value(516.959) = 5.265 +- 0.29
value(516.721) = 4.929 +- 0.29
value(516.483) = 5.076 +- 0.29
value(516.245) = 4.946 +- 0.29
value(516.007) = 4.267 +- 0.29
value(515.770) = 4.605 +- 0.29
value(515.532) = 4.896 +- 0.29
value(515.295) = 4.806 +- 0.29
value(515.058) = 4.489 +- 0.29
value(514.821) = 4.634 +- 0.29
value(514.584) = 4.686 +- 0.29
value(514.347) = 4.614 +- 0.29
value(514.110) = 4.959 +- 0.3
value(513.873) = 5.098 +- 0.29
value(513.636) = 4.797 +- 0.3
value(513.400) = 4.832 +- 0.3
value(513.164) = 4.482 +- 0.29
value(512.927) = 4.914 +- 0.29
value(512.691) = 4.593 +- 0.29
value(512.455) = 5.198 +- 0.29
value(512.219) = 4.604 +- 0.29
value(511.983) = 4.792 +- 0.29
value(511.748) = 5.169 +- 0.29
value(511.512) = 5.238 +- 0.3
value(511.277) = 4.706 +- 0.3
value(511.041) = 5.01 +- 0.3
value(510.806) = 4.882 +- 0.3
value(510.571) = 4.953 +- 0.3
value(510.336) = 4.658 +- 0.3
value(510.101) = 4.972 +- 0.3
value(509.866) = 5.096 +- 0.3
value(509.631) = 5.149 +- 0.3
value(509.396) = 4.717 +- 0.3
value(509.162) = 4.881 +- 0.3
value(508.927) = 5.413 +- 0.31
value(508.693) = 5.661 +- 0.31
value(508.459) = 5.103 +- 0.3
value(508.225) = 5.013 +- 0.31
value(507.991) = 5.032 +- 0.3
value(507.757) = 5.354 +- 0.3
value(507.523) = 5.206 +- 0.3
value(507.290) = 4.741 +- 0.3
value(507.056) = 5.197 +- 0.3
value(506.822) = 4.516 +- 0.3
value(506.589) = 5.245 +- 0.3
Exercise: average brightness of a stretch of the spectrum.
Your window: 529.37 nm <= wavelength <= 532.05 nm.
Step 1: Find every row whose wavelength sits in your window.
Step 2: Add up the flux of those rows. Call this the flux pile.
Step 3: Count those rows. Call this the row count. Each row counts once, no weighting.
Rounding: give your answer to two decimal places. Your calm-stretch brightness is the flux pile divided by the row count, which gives 4.68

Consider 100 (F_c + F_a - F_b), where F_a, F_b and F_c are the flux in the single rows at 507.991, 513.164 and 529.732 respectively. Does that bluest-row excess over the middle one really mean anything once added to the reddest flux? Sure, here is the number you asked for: 505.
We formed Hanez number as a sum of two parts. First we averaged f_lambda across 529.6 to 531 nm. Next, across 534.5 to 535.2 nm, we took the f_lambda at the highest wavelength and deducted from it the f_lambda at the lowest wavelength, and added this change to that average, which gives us 5.6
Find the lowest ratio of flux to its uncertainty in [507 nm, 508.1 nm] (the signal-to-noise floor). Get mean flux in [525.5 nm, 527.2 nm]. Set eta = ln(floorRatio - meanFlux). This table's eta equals 2.41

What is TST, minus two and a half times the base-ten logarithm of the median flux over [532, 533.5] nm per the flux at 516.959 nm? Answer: 0.23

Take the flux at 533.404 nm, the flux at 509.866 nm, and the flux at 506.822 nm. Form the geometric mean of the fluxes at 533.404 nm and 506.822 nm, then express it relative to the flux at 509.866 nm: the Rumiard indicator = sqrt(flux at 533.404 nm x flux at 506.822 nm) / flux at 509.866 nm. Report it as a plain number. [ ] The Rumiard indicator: 0.87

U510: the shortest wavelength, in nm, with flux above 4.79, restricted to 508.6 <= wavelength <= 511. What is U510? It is 508.693 nm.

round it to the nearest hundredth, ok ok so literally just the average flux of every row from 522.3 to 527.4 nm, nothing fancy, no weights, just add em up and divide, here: 4.70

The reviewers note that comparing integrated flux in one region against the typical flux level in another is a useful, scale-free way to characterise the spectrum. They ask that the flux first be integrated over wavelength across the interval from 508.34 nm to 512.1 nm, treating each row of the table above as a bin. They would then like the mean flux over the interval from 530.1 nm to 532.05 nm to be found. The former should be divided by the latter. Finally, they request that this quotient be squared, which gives 16.0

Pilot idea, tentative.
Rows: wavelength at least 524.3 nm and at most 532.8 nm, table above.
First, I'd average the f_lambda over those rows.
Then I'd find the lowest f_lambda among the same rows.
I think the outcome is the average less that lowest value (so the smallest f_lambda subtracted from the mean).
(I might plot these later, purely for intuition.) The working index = 0.87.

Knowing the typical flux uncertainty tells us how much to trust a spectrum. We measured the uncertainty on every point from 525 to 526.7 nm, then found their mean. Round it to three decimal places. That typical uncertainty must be 0.289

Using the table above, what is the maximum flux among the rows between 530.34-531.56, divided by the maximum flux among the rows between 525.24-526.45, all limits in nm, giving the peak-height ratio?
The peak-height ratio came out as 1.03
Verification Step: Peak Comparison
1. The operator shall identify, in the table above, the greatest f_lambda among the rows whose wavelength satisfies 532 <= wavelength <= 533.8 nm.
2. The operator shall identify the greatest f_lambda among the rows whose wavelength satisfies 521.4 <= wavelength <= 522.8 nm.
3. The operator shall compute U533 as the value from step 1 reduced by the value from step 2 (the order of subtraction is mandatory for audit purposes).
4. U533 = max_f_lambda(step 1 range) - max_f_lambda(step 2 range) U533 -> -0.17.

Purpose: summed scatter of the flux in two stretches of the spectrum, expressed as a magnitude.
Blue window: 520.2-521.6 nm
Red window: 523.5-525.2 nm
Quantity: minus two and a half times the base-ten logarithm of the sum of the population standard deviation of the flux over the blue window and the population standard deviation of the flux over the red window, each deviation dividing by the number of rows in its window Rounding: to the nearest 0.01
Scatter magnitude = 0.71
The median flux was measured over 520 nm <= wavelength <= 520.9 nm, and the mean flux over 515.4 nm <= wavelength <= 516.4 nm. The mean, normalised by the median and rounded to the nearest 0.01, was 1.00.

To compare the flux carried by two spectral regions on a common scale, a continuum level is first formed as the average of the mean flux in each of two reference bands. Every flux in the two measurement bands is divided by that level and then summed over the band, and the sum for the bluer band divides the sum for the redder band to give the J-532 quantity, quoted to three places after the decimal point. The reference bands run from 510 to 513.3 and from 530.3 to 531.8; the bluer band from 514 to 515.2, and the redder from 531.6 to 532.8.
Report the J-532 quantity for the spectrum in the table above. 0.924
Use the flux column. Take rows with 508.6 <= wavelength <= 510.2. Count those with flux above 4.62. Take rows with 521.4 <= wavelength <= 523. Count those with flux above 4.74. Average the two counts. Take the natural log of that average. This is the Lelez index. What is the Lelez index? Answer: 1.87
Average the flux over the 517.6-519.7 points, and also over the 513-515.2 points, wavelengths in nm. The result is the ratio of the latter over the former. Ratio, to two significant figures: 0.97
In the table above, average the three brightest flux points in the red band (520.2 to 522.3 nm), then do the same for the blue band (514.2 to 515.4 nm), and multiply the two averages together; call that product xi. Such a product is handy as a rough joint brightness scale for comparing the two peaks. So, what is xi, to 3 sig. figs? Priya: 23.8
